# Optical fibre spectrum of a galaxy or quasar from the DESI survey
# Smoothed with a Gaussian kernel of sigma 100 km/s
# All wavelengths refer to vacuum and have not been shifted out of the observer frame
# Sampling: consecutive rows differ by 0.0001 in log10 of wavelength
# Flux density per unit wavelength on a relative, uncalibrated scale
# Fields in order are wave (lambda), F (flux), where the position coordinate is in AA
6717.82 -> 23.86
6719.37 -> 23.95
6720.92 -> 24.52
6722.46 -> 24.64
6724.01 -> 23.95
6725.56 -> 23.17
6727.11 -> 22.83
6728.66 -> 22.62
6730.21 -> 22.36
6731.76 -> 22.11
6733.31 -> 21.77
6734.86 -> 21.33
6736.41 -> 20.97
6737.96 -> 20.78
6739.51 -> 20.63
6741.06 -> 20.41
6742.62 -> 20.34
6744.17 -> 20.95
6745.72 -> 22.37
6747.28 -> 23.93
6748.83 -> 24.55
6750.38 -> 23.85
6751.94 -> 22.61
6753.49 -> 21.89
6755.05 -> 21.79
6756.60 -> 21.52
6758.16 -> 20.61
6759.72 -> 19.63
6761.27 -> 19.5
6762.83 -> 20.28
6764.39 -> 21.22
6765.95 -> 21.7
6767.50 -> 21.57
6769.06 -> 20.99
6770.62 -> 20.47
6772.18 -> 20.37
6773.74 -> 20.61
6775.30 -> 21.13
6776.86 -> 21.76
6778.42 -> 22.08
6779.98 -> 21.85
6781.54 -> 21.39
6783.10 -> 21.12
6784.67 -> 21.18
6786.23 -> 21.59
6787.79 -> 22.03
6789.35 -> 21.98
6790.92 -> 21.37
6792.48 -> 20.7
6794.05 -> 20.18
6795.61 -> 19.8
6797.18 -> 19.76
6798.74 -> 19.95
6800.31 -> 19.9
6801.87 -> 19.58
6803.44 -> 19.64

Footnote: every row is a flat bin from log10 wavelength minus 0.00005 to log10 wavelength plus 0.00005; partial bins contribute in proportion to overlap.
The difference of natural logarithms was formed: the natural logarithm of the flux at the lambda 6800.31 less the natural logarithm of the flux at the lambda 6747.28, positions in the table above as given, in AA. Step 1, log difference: -0.18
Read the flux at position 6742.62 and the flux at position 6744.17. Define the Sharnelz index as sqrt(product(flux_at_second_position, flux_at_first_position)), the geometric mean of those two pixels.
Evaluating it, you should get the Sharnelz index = 20.6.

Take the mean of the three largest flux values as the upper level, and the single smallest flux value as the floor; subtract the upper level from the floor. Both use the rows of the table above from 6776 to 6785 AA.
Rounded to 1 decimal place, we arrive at -0.8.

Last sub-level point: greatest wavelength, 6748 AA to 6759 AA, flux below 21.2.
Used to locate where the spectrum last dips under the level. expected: 6758.16 AA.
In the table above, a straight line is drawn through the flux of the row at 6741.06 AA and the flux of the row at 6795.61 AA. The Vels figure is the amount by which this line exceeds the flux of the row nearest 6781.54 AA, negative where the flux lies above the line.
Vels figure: -1.4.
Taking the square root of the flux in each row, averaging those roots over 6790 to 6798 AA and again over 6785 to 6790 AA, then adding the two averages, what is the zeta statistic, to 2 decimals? 9.19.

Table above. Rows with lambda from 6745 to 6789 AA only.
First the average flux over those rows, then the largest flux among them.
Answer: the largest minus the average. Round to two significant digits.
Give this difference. 3.0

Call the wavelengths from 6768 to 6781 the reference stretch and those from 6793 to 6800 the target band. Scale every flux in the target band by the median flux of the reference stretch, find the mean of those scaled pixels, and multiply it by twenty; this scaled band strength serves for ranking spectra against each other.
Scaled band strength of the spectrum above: 18.9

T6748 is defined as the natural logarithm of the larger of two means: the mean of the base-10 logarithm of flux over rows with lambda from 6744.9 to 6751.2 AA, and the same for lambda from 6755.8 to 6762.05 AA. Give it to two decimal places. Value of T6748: 0.32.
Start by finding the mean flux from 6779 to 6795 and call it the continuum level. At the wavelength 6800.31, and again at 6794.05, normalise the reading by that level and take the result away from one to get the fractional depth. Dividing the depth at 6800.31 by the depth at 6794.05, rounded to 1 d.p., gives 1.2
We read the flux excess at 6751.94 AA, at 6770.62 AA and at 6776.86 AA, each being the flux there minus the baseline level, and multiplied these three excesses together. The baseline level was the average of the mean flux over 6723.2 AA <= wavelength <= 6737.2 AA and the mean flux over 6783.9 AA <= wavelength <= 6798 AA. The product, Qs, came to -0.1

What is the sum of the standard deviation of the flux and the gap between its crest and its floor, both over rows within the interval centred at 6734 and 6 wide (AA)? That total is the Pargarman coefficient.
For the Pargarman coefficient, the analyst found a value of 1.6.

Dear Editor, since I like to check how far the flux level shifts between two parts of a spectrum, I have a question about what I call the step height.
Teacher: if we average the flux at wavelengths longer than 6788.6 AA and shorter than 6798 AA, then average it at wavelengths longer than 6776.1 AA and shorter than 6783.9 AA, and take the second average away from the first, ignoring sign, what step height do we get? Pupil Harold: 1.01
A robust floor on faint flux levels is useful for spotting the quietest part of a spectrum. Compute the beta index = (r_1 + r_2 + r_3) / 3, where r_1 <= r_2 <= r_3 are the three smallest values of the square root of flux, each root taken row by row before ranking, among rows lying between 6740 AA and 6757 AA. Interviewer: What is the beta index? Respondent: 4.53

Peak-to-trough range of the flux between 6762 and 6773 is 1.4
